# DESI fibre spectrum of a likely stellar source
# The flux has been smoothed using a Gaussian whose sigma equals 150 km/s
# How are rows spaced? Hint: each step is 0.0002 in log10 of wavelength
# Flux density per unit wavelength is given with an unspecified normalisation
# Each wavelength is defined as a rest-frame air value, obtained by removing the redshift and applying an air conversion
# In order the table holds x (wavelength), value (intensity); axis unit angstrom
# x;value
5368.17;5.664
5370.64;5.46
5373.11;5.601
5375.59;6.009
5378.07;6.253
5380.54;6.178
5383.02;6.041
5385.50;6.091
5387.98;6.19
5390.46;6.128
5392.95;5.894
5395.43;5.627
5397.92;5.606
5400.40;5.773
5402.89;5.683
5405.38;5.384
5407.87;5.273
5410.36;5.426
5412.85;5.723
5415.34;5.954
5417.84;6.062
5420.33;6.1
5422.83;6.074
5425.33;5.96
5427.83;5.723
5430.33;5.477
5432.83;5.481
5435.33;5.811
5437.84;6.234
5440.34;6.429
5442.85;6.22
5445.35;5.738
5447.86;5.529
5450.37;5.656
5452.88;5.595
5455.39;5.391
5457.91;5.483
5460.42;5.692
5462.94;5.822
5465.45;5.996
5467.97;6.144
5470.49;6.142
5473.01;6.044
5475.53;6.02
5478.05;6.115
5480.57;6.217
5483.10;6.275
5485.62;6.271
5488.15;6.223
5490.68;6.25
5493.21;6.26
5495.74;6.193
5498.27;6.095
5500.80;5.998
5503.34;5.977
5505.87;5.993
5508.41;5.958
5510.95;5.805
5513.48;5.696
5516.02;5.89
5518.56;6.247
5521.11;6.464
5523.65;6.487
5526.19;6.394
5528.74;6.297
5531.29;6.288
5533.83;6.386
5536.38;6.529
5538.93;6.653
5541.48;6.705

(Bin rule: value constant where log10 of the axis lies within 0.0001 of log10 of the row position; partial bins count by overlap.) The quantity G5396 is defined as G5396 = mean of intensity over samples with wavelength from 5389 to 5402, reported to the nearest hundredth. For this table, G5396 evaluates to 5.81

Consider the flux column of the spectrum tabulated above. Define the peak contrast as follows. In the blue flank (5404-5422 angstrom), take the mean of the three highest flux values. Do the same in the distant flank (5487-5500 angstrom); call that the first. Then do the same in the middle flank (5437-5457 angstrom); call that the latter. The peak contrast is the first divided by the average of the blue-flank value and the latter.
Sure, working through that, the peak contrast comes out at 1.01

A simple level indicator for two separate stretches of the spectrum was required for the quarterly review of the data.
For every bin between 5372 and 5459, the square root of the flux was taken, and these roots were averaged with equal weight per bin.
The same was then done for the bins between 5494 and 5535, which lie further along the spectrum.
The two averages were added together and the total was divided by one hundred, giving 0.0489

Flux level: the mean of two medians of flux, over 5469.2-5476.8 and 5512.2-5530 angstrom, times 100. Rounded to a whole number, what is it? 617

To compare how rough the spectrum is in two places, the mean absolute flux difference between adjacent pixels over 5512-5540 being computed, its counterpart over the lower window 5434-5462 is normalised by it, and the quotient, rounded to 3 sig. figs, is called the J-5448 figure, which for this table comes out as 1.63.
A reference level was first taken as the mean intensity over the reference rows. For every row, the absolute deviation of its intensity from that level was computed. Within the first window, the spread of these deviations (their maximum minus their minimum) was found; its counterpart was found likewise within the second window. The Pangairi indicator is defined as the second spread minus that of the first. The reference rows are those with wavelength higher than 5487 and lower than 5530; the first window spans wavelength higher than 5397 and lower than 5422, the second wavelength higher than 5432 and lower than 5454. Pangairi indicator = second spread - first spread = -0.3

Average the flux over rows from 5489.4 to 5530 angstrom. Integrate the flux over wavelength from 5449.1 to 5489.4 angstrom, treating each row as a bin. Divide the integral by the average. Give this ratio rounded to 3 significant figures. 39.1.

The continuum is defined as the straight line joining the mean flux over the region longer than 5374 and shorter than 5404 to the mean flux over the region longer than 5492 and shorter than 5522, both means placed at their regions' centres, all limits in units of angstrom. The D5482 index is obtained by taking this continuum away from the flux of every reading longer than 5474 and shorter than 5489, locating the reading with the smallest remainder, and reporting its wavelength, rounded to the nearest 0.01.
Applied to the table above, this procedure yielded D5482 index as 5475.53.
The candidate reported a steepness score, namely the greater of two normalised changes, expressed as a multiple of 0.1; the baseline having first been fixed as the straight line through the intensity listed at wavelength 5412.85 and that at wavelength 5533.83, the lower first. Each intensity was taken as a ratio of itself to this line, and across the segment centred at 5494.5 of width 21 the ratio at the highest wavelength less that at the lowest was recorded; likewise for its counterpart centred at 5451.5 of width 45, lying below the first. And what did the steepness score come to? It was 0.6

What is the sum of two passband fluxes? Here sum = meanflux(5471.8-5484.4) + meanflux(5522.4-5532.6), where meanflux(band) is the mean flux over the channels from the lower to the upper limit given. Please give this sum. 12.5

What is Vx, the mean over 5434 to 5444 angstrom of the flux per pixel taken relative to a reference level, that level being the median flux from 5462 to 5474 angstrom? 1.02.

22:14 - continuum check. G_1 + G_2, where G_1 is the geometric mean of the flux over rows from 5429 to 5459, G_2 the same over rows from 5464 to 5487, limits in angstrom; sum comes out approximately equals 11.9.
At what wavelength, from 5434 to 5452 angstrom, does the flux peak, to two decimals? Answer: 5440.34 angstrom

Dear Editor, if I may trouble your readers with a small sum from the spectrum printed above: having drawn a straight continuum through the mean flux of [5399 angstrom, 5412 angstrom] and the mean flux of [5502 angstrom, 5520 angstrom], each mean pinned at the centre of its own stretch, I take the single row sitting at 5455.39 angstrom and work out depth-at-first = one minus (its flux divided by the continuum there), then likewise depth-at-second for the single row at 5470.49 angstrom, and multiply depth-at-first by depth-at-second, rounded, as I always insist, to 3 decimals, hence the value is -0.004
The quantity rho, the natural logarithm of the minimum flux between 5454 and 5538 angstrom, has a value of 1.68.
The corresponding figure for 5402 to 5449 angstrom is 1.66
